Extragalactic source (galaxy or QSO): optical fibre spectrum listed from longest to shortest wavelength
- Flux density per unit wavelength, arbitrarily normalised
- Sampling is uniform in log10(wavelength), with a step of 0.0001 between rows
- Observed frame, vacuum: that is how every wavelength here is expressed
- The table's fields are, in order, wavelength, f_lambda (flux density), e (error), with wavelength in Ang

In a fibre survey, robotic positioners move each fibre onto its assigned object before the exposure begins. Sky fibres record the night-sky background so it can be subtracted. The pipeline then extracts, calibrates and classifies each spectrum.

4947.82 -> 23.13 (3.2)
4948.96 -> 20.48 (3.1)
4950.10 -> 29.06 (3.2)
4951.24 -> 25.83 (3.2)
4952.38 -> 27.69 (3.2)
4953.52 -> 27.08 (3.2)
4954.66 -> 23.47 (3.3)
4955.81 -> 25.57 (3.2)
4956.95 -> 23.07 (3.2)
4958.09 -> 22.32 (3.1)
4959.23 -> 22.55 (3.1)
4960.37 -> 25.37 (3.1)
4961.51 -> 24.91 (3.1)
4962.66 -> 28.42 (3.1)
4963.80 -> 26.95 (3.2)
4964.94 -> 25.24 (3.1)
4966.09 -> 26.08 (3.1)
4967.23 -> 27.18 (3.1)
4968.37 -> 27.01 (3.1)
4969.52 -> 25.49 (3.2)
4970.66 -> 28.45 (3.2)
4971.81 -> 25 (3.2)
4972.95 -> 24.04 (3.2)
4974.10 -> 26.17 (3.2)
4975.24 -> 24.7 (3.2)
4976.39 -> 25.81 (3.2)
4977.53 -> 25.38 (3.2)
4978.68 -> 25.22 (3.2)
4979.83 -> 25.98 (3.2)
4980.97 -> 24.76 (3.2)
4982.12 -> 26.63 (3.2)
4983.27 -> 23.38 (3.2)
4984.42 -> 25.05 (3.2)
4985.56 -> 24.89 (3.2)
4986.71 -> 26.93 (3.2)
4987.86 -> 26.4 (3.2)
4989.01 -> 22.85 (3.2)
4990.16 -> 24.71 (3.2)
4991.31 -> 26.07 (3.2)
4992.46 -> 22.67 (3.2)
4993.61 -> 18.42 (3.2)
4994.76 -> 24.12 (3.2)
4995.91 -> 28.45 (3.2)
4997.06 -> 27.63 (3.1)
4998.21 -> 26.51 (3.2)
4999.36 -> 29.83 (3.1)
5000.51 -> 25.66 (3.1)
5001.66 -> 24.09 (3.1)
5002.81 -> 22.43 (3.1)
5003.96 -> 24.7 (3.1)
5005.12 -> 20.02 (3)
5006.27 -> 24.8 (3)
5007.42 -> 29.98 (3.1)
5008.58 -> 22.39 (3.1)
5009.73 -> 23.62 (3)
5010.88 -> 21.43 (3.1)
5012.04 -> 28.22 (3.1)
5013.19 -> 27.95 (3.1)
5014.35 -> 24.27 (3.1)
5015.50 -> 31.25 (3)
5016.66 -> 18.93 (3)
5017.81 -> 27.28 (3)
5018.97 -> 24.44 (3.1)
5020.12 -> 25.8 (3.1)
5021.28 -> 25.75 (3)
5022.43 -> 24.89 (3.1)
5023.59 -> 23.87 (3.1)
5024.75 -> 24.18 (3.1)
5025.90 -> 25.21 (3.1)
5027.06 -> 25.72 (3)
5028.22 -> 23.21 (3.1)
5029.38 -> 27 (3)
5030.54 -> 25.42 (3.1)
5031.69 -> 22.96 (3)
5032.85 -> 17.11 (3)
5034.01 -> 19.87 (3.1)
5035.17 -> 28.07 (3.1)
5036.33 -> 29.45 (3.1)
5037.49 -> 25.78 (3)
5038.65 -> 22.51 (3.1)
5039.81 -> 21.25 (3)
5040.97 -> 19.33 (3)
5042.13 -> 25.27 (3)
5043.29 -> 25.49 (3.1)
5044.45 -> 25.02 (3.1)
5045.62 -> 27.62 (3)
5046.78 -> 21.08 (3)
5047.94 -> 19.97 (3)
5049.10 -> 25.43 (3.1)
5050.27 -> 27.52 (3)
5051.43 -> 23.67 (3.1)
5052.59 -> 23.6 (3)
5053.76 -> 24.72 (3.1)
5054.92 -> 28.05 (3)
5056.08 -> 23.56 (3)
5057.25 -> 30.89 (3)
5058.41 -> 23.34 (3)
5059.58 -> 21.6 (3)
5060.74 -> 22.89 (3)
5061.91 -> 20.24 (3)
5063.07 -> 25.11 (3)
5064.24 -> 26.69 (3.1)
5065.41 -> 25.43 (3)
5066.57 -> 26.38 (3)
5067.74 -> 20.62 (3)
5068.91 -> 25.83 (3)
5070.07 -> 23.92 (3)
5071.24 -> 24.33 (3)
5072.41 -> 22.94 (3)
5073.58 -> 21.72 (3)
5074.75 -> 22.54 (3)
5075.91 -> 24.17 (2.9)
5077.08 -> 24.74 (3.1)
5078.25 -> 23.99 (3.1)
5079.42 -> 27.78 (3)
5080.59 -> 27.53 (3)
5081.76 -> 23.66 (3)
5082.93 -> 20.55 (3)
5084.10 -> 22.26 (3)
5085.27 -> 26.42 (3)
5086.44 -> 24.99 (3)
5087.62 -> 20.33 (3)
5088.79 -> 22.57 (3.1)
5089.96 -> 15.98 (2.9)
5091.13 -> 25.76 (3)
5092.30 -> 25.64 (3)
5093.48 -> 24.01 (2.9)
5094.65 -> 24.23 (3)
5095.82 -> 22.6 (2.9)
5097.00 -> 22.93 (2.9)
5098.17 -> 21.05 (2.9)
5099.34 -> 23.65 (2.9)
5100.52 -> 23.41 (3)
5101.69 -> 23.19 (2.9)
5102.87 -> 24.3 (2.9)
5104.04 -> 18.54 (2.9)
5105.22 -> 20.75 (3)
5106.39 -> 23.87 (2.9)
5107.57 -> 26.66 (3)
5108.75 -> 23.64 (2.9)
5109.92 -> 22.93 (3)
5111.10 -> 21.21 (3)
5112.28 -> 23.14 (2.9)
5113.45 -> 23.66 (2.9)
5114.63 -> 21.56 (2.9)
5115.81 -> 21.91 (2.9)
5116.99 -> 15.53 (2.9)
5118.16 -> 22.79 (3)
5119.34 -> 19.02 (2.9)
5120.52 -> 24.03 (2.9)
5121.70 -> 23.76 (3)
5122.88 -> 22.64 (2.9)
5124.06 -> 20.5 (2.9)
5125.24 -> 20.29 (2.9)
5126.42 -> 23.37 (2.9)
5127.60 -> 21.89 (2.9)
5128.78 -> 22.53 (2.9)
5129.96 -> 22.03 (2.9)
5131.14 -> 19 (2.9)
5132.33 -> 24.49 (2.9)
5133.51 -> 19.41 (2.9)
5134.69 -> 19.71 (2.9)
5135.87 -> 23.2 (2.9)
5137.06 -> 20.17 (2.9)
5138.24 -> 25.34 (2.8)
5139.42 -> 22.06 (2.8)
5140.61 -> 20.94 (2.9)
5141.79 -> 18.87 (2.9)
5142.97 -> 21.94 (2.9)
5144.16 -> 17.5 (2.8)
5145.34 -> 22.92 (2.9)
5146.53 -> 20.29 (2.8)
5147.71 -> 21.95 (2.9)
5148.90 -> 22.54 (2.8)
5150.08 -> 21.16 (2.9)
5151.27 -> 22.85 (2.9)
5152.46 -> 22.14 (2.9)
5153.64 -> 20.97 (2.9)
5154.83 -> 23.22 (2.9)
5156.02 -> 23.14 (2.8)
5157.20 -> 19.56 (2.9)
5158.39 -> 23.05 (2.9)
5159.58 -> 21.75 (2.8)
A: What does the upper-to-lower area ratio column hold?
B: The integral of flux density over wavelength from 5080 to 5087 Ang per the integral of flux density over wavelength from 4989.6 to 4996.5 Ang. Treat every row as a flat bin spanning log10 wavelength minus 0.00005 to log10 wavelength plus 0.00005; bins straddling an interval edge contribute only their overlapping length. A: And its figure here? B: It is 1.02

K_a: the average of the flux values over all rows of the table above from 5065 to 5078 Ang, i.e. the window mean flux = 23.9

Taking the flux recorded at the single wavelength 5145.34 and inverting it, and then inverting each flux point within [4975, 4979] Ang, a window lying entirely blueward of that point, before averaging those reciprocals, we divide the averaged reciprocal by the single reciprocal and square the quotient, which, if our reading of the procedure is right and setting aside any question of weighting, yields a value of 0.82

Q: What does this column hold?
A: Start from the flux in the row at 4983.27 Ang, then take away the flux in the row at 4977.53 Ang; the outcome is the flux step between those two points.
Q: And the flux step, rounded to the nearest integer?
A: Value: -2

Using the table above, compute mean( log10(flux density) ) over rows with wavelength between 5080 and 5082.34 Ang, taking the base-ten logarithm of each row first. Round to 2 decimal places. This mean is 1.41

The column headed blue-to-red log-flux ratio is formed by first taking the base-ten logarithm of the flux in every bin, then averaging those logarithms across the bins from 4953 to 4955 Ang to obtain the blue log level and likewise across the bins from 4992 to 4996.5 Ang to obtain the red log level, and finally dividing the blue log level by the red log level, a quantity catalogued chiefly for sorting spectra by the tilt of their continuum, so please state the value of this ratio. 1.03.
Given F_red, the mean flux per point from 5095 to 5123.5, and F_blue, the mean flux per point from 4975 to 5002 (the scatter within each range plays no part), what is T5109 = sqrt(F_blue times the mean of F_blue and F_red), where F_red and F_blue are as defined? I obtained 24.5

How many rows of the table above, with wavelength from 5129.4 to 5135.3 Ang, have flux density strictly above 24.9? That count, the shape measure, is 0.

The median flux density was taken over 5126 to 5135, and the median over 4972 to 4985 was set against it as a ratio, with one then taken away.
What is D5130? 0.15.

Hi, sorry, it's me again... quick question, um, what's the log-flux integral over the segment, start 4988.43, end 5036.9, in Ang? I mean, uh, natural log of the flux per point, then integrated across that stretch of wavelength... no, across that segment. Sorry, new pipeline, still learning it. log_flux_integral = 155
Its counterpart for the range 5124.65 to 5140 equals 47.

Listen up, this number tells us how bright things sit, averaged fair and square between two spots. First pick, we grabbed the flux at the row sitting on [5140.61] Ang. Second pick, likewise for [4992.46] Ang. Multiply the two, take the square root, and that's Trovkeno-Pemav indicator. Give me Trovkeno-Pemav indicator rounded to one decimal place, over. 21.8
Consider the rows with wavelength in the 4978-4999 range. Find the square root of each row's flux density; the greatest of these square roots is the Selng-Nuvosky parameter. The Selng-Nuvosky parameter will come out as 5.33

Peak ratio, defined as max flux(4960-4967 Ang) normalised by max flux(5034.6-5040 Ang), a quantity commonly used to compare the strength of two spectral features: 0.97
